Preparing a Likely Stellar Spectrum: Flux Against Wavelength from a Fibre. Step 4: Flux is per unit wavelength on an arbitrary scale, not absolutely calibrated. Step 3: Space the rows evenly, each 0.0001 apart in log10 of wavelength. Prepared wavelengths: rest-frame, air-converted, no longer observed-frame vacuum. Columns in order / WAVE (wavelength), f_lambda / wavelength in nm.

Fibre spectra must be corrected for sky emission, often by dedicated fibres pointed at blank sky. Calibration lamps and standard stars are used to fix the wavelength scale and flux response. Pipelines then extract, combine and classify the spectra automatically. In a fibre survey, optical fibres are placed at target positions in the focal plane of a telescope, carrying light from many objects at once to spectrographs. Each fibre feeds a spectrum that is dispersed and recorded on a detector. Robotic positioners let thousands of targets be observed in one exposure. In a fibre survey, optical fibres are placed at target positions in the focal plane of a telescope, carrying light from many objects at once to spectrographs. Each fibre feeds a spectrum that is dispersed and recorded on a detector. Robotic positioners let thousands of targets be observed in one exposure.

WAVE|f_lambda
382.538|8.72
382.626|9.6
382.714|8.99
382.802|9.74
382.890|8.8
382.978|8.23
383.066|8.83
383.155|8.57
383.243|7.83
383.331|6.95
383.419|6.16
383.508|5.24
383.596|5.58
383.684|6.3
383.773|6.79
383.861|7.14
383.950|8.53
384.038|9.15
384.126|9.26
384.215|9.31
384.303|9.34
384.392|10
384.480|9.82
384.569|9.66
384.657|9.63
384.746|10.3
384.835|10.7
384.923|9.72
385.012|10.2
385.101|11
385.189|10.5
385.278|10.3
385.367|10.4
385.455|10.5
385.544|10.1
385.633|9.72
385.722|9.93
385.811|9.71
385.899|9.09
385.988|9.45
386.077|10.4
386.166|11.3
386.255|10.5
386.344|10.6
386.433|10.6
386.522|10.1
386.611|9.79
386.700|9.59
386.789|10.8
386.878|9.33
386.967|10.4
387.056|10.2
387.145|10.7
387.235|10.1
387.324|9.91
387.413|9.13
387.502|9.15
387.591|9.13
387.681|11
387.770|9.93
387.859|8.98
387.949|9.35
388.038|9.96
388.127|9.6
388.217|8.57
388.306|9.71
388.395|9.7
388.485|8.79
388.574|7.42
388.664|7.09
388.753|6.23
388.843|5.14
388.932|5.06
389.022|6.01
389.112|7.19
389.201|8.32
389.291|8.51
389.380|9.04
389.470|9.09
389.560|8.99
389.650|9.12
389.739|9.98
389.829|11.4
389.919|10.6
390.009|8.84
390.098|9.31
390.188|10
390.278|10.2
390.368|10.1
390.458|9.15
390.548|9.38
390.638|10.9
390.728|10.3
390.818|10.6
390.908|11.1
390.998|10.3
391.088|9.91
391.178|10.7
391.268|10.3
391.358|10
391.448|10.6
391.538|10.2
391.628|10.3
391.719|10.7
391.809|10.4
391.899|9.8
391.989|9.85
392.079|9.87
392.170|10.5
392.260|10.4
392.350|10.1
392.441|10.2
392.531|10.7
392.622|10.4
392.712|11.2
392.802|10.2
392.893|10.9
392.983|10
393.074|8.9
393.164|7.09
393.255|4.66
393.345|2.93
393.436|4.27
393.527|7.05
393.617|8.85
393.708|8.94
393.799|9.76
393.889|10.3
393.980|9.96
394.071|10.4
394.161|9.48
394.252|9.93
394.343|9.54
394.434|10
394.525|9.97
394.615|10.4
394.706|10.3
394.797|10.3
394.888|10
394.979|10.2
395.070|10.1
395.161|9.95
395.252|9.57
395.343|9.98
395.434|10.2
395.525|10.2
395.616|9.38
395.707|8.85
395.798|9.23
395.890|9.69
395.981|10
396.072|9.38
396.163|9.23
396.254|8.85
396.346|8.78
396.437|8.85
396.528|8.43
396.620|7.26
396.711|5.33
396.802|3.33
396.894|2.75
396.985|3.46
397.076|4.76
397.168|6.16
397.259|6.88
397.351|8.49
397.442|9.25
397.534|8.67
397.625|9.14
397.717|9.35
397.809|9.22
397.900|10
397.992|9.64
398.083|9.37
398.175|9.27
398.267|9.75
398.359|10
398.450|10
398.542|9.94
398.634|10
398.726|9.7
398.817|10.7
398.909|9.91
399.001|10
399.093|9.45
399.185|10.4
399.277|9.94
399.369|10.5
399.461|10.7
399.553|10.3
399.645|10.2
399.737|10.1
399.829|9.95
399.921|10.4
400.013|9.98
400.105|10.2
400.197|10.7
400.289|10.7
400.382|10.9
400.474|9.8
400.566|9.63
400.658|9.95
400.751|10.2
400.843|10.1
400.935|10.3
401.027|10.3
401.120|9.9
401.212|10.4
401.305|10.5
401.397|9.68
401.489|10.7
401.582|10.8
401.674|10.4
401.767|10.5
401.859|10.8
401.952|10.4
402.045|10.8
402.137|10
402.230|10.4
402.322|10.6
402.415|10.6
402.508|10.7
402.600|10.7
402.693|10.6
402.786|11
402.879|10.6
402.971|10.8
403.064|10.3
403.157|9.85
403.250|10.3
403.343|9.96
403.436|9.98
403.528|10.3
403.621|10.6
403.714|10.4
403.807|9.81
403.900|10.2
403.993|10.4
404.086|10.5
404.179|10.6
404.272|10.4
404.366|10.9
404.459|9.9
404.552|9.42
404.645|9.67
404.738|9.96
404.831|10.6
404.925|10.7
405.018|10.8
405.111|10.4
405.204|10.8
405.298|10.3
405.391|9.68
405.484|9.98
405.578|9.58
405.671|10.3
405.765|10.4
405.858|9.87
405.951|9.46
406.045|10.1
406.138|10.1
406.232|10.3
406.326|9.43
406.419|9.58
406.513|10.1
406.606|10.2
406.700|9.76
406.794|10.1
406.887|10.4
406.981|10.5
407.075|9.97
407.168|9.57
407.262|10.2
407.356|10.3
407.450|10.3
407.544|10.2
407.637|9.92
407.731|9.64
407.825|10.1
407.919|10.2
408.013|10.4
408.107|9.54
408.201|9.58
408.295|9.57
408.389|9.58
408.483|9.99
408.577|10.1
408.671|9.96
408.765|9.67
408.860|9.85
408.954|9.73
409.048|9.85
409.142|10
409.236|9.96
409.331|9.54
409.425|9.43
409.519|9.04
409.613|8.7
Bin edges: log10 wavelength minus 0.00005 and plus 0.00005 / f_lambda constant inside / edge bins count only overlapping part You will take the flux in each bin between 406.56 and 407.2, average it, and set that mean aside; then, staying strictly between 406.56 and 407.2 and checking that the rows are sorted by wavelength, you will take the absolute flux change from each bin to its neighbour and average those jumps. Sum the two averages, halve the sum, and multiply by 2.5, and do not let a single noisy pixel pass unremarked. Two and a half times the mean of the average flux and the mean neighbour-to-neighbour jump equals 13.0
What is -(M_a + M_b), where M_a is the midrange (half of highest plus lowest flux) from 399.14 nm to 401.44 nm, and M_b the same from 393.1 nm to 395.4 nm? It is -16.9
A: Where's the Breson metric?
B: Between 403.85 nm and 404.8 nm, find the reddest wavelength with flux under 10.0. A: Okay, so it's 404.738 nm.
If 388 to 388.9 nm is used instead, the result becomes 388.843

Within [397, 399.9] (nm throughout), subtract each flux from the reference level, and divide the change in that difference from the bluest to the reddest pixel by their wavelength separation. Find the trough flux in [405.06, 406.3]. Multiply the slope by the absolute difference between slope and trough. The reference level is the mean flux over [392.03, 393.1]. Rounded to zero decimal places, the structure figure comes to -21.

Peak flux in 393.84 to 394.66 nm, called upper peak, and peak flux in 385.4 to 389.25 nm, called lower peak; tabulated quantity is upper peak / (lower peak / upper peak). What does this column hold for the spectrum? 9.6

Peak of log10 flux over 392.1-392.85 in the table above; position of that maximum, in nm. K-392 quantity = 392.712 nm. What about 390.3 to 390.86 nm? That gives 390.638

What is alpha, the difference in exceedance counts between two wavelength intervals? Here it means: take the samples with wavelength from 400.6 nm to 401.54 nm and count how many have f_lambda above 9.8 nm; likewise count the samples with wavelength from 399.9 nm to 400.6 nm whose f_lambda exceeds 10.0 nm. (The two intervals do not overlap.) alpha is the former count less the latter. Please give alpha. 4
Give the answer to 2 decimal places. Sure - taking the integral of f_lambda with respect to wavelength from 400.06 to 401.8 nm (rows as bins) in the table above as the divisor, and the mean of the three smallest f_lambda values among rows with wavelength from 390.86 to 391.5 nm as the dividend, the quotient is 0.56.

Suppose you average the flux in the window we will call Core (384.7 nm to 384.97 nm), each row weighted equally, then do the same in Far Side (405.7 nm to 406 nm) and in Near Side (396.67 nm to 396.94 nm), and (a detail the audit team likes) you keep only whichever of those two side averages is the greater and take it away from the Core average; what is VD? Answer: 0.3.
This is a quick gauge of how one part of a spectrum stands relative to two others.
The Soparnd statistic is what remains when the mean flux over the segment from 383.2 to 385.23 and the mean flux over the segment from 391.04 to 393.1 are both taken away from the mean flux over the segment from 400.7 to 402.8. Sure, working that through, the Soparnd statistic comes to -8.5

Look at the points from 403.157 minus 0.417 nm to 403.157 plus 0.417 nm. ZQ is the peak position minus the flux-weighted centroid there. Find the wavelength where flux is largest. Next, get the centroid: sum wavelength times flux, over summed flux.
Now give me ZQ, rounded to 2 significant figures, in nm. -0.36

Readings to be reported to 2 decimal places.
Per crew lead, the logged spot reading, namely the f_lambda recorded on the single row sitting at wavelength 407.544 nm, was 10.20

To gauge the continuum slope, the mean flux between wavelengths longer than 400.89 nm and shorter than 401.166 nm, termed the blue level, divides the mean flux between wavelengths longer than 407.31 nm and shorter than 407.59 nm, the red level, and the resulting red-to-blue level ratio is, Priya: 1.01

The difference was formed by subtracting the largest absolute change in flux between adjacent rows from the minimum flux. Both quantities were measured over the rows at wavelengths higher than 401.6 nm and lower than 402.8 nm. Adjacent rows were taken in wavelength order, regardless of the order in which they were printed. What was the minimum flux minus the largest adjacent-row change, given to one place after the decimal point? 9.2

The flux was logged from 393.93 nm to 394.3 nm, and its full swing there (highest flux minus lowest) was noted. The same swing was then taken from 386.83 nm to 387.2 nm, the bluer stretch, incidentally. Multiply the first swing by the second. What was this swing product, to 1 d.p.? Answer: 1.3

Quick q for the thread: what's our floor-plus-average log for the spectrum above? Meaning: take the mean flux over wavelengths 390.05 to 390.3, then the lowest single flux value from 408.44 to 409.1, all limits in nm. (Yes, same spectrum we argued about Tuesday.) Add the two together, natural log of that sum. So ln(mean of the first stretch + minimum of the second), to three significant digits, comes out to 2.97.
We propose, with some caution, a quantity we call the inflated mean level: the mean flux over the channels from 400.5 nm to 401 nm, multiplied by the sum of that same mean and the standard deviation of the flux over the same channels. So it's 103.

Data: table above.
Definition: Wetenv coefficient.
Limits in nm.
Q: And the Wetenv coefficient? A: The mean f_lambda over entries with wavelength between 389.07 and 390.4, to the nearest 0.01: 9.38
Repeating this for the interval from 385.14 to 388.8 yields 9.70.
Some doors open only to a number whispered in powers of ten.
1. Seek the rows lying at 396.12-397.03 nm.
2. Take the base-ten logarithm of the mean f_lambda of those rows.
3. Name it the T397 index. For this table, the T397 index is 0.82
